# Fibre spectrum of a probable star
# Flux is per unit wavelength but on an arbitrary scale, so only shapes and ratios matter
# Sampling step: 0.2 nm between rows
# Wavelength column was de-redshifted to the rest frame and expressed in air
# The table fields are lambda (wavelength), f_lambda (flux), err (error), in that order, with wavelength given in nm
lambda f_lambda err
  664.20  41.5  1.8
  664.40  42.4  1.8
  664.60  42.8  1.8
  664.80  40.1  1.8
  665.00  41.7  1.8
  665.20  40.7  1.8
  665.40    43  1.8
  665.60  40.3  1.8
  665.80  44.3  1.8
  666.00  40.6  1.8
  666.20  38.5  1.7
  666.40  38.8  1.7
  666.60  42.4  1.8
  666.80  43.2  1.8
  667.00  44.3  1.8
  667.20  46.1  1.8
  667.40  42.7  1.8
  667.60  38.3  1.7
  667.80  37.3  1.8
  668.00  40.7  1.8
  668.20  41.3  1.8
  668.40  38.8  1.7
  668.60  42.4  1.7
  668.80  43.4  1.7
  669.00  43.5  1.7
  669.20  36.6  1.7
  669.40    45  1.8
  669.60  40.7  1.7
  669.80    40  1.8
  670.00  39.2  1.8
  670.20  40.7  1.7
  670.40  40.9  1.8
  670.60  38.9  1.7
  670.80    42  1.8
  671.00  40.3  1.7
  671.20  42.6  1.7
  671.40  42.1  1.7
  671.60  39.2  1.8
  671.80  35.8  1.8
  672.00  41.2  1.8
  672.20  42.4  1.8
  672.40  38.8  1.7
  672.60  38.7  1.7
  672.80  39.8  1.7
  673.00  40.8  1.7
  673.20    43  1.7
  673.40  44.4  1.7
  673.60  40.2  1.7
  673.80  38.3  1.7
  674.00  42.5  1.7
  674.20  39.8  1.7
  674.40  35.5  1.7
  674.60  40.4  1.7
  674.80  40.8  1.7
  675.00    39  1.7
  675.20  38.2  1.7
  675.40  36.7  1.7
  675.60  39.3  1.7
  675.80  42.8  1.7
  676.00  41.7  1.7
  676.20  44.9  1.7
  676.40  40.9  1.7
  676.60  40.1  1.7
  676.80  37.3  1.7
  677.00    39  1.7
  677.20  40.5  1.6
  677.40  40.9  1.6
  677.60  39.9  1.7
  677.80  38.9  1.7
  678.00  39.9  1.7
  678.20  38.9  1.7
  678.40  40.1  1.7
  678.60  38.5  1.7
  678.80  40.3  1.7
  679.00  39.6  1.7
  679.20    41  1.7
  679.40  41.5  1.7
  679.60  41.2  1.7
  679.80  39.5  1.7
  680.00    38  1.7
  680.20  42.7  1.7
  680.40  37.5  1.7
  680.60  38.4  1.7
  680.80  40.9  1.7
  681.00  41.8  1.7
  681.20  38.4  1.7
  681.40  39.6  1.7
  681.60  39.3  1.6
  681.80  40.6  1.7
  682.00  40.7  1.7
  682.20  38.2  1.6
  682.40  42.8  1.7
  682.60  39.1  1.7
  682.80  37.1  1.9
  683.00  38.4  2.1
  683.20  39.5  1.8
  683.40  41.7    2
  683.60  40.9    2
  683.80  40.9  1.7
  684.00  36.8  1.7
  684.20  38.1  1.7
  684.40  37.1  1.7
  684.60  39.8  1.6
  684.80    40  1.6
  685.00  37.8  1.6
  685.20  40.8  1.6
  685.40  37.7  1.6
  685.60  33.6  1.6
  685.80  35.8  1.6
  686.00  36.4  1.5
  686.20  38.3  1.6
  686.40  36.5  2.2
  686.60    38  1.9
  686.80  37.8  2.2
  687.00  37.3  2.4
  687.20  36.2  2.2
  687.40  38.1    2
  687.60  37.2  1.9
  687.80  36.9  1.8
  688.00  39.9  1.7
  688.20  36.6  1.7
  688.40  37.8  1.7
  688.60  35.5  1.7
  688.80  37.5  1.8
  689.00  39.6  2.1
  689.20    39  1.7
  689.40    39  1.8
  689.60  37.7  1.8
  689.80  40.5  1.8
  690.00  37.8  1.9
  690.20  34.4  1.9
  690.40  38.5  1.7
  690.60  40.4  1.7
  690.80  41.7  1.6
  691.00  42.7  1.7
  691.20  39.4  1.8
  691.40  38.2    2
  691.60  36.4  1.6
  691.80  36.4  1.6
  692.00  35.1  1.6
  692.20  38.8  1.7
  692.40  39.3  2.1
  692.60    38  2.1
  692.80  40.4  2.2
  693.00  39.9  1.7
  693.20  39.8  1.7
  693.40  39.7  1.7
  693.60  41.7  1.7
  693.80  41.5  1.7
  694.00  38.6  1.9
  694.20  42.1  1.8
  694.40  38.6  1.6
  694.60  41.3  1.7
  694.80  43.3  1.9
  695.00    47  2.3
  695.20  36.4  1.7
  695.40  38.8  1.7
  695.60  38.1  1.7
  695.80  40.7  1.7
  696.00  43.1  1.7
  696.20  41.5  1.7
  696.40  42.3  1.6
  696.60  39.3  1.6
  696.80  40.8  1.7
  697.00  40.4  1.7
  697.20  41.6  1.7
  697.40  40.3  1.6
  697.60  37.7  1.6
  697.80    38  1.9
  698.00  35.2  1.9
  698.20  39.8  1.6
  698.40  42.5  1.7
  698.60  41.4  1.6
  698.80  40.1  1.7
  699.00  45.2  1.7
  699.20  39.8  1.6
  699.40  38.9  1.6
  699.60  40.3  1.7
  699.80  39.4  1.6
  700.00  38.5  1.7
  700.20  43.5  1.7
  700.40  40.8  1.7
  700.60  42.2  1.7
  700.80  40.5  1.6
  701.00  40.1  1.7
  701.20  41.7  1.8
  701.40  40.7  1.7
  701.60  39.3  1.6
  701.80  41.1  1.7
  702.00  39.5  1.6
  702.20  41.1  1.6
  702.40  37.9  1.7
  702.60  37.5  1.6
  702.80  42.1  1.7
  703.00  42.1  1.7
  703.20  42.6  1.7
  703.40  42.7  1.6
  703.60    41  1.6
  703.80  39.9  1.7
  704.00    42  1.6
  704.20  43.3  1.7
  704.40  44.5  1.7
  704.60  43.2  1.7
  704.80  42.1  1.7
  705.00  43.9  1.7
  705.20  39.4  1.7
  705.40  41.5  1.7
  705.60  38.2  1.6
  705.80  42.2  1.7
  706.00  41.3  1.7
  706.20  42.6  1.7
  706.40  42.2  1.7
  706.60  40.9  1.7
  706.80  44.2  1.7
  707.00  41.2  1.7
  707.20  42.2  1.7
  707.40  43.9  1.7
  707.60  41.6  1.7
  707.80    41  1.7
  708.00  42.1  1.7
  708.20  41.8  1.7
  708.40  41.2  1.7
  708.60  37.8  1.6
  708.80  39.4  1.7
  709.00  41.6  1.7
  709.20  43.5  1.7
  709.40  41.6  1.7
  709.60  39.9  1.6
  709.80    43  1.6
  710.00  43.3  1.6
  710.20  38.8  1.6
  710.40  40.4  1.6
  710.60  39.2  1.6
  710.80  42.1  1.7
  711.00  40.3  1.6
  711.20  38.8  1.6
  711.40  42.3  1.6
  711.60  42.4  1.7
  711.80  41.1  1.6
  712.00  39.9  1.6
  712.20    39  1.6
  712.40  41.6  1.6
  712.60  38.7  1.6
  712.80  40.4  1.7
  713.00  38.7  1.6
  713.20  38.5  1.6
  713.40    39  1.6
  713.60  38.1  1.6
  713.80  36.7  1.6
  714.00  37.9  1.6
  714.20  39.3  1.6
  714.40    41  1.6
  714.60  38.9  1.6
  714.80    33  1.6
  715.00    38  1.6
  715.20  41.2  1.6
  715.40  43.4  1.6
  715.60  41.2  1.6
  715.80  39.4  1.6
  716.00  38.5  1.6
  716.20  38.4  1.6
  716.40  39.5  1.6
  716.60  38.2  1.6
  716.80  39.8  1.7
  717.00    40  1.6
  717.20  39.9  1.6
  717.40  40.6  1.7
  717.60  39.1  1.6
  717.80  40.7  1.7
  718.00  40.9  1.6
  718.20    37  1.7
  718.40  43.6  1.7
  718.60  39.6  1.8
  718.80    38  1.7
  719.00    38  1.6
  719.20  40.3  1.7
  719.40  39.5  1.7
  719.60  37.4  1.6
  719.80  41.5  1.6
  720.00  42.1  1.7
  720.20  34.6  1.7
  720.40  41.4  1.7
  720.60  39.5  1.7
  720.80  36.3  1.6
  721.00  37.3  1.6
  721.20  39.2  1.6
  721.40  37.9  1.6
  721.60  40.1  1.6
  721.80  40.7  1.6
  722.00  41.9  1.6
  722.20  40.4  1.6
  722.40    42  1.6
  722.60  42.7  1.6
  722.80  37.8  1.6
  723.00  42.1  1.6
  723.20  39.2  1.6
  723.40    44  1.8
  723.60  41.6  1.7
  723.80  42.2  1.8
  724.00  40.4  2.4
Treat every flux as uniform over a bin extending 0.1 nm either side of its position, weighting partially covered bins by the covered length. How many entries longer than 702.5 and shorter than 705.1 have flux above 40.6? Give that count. 11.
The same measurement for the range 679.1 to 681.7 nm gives 6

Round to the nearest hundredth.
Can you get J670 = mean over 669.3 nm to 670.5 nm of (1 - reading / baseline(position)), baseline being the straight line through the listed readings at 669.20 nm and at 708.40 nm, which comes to -0.12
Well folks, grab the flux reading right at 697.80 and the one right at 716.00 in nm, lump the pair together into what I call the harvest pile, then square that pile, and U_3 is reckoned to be 5852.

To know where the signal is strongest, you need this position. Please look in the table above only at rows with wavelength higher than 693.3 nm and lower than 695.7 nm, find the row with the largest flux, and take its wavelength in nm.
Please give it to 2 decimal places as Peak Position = 695.00 nm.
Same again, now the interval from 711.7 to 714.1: 712.40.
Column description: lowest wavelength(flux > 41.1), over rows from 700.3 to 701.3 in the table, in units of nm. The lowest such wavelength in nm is 700.60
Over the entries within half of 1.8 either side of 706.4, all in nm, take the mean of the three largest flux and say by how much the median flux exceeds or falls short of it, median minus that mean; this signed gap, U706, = -0.80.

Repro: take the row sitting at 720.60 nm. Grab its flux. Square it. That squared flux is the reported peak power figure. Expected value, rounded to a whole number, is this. 1560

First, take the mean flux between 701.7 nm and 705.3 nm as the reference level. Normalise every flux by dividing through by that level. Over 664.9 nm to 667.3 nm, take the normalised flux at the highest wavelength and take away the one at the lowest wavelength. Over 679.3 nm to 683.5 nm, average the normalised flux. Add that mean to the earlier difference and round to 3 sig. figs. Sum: 1.07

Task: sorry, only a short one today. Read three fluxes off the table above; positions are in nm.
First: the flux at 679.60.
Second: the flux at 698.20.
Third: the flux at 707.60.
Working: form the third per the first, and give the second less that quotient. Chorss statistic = 39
